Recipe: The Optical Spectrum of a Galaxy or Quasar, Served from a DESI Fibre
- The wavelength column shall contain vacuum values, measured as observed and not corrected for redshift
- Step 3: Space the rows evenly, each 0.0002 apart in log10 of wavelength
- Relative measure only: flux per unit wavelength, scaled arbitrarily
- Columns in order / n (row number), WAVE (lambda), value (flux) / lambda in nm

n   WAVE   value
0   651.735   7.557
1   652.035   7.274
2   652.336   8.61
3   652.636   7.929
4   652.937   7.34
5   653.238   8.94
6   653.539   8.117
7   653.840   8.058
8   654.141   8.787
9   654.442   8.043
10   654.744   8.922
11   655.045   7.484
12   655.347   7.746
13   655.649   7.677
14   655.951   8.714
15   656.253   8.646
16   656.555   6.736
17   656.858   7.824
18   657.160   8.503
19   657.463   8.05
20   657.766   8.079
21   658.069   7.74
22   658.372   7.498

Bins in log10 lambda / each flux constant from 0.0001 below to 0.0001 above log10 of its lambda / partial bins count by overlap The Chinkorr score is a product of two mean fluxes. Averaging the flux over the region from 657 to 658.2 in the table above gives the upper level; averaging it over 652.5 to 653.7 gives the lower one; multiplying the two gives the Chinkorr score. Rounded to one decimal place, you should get 65.4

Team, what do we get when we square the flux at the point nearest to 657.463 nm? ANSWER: 64.8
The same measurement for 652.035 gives 52.9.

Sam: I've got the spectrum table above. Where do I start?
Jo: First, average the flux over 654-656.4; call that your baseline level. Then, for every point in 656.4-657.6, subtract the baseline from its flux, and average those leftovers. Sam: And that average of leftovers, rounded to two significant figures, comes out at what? -0.47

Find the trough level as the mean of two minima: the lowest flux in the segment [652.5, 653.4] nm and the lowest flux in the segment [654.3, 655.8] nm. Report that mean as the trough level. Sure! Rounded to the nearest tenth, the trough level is 7.4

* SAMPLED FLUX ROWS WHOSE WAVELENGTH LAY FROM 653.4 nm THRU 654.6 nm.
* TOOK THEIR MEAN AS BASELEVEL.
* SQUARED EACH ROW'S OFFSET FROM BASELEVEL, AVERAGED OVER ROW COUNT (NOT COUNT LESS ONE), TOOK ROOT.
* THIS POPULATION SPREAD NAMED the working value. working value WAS 0.31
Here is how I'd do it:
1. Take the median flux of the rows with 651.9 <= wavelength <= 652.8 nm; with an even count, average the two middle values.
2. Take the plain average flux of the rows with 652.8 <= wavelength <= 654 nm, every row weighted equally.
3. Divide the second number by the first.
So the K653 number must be 1.02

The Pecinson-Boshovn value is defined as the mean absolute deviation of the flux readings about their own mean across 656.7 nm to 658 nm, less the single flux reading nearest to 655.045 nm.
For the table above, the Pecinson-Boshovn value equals -7.3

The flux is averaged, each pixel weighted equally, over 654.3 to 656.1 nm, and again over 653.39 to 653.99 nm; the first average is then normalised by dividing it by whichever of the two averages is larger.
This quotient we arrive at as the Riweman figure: 1.00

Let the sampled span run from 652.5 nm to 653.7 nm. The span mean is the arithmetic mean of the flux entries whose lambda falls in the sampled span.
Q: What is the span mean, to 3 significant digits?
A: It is 8.08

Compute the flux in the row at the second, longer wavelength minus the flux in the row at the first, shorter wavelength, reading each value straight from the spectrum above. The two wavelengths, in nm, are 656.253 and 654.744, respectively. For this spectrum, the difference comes -0.28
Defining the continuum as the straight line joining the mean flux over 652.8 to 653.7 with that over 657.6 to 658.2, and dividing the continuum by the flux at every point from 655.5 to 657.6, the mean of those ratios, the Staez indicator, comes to 1.00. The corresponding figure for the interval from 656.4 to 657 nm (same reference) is 1.10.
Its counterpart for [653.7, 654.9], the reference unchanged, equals 0.96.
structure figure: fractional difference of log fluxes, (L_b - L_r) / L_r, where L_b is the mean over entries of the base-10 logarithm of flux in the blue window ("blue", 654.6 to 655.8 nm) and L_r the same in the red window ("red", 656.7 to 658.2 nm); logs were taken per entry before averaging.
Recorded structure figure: -0.006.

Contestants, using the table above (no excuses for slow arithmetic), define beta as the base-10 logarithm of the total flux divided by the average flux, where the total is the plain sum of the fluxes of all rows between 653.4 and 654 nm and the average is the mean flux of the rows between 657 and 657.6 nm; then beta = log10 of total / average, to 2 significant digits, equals 0.29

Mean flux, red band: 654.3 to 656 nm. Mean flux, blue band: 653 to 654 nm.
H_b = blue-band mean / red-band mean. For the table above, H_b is 1.03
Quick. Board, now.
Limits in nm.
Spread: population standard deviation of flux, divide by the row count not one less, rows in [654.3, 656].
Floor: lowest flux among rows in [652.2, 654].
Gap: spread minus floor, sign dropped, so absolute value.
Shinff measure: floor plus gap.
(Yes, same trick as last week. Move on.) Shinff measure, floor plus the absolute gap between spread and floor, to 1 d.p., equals 14.1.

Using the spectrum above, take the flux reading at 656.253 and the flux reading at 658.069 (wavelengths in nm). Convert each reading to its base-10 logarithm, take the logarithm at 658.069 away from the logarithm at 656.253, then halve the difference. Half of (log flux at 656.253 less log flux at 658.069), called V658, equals 0.02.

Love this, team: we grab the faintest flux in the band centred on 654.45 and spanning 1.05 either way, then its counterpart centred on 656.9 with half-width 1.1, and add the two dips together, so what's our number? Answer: 14.2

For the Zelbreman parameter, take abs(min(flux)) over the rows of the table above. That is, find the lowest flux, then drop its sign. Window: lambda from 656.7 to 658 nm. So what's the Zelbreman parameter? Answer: 7.82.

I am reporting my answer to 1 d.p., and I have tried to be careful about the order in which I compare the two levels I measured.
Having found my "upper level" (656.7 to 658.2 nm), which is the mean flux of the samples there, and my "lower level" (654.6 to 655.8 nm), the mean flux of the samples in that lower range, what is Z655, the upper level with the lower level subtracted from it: 0.1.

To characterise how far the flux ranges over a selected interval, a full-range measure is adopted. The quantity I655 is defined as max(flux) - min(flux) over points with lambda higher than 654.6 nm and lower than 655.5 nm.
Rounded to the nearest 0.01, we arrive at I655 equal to 1.44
